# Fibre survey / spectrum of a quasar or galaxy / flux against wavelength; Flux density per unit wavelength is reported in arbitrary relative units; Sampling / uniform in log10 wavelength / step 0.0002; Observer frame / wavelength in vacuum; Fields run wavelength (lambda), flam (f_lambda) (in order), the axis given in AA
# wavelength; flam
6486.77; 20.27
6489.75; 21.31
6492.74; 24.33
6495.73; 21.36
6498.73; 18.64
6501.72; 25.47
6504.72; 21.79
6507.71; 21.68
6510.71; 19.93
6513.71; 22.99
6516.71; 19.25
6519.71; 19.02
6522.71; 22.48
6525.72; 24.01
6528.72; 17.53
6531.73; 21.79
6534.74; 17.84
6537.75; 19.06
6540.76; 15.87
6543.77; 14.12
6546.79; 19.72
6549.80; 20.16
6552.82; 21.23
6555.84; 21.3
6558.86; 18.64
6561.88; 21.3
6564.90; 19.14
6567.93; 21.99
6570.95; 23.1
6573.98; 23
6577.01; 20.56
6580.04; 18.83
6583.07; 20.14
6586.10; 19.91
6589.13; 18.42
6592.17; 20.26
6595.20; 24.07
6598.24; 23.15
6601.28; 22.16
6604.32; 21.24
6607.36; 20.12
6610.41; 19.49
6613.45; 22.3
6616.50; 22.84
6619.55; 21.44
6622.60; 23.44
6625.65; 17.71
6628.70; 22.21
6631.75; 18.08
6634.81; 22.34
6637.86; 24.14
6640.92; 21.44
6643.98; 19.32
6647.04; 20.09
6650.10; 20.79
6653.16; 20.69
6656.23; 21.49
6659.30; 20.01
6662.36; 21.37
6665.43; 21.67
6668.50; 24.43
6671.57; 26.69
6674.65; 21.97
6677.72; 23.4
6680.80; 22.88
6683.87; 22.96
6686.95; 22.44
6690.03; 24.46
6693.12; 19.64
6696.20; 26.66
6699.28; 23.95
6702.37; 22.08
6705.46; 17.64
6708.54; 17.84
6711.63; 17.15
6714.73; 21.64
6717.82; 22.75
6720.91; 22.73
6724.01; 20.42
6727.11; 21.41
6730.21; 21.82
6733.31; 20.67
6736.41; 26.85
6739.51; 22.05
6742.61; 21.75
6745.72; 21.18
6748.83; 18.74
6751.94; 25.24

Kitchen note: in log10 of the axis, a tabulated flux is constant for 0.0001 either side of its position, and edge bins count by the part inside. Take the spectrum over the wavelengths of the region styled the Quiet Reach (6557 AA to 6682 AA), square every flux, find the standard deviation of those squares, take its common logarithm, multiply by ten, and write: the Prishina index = 19.2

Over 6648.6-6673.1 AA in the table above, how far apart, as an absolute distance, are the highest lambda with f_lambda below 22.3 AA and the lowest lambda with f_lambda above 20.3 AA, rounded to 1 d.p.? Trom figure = 15.3 AA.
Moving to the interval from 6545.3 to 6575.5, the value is 15.1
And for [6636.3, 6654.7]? 15.3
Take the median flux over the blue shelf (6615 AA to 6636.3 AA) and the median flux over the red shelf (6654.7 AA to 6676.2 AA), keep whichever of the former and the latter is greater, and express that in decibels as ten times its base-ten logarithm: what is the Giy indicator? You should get 13.5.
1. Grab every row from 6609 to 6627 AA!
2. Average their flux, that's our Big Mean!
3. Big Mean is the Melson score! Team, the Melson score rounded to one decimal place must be 21.2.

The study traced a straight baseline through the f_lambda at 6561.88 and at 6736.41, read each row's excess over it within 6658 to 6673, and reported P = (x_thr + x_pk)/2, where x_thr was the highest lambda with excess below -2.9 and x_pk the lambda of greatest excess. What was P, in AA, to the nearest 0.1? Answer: 6668.5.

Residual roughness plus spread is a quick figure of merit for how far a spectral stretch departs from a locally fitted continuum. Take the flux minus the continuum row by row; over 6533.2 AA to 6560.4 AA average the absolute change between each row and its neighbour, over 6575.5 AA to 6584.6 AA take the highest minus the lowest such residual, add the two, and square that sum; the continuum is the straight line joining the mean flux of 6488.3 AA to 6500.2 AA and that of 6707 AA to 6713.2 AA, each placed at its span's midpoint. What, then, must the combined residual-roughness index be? 14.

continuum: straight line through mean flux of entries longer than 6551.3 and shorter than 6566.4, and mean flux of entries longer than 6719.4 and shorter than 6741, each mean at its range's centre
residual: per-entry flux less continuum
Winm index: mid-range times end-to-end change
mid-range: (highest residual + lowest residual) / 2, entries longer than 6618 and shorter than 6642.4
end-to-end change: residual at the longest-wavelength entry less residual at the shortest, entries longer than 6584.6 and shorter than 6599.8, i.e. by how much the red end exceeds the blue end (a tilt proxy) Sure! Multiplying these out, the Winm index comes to -0.7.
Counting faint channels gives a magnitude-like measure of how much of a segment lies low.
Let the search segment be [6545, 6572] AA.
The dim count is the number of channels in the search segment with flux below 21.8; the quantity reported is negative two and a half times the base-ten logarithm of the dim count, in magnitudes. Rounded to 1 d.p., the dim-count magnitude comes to -2.1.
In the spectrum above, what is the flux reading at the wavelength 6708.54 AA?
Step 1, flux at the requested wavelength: 17.84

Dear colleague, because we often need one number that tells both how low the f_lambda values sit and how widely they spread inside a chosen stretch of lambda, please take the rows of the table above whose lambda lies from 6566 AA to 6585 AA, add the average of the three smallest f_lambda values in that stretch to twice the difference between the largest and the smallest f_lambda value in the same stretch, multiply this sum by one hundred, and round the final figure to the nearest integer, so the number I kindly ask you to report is 2838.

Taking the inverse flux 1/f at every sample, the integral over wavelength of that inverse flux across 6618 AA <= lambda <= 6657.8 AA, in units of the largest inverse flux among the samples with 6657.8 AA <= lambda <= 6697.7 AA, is 37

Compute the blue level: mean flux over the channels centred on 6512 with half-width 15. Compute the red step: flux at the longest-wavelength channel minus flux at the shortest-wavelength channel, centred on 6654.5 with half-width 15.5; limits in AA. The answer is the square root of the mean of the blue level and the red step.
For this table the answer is 3.50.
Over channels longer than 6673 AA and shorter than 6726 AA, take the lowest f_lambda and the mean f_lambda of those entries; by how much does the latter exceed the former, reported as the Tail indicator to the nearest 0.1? 4.7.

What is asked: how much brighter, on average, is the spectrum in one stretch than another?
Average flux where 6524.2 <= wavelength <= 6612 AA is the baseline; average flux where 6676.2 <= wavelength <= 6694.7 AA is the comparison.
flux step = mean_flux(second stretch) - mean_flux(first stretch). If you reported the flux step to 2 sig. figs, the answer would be 2.3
